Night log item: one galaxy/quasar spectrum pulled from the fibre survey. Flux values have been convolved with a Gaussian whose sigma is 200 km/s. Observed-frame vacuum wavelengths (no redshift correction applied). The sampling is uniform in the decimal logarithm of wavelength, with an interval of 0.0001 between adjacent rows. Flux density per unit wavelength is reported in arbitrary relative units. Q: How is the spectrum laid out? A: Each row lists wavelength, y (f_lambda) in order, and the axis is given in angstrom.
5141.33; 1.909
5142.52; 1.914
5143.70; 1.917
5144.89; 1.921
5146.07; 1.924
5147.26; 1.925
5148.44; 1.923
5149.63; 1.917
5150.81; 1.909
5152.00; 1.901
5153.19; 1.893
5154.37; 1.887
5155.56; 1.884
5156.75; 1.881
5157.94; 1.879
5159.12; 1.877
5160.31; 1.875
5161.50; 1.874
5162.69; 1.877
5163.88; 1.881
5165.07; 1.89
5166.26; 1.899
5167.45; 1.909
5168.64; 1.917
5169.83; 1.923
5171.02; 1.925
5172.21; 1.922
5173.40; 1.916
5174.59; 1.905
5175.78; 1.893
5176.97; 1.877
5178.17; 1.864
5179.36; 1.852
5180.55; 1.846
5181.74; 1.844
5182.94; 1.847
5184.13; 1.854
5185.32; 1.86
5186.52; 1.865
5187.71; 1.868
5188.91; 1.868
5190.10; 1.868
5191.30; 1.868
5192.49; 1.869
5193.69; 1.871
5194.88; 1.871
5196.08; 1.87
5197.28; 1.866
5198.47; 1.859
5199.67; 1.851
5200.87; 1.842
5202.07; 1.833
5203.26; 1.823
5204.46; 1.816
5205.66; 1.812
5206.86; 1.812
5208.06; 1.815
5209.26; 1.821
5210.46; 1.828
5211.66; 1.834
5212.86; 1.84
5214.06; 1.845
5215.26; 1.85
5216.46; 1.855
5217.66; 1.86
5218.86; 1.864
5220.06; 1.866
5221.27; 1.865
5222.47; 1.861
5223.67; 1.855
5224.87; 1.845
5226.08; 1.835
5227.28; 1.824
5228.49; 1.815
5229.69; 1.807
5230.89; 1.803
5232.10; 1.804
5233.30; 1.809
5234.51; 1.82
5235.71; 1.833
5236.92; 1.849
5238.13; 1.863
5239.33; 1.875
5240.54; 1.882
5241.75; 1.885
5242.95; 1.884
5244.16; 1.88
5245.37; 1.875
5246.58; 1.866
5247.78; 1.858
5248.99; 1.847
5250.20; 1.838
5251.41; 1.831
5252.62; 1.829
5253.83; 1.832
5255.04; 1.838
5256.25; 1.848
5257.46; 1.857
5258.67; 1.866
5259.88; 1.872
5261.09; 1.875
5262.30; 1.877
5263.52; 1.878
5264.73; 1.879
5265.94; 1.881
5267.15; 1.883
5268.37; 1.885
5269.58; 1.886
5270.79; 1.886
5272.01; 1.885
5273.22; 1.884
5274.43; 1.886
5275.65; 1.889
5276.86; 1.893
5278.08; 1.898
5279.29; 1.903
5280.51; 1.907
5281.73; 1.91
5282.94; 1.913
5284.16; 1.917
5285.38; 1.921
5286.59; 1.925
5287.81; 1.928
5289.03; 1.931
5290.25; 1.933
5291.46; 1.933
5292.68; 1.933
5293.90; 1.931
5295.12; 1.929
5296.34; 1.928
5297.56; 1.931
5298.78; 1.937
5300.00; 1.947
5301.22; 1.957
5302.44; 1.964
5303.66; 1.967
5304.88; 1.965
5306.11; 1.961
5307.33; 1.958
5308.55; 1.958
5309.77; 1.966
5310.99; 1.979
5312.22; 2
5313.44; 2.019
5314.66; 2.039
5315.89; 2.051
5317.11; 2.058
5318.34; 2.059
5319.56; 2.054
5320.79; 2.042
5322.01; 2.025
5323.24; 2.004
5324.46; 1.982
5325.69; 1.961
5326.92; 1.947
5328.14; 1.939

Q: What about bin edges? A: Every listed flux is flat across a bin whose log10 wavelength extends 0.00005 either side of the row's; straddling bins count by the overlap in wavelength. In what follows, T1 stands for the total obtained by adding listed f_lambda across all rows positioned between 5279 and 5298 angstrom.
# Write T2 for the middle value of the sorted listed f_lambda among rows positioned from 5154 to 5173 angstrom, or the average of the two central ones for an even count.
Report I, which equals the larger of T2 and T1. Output 30.8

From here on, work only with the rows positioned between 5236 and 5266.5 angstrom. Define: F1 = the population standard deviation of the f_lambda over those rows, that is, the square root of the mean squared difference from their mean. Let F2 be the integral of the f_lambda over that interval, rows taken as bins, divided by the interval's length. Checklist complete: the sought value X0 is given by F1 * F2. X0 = 0.034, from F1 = 0.018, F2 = 1.86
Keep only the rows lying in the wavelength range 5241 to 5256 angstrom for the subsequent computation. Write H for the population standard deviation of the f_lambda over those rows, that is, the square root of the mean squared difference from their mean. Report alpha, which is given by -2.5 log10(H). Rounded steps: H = 0.021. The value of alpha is 4.19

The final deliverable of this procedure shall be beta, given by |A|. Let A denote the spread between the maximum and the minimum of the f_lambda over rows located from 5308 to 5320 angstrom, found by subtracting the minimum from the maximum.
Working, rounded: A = 0.101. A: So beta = 0.101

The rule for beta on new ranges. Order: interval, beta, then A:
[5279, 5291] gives 0.030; 0.030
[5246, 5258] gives 0.037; 0.037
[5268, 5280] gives 0.019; 0.019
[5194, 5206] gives 0.059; 0.059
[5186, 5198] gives 0.006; 0.006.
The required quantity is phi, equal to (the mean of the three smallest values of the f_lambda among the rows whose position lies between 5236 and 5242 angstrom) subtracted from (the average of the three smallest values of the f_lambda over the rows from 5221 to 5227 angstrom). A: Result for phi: -0.02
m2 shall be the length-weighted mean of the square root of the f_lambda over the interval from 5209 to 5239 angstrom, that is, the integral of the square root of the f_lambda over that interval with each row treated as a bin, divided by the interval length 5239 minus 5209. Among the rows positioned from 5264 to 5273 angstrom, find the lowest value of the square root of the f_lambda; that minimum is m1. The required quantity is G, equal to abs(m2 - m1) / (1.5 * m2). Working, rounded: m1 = 1.37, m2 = 1.36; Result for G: 0.007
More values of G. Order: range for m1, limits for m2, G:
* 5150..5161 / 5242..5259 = 0.004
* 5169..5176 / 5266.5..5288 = 0.001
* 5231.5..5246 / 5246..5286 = 0.013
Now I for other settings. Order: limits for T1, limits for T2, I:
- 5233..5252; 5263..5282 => 29.7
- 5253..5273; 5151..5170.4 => 29.9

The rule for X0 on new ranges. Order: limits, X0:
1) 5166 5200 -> 0.047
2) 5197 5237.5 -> 0.037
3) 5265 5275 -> 0.003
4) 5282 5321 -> 0.091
